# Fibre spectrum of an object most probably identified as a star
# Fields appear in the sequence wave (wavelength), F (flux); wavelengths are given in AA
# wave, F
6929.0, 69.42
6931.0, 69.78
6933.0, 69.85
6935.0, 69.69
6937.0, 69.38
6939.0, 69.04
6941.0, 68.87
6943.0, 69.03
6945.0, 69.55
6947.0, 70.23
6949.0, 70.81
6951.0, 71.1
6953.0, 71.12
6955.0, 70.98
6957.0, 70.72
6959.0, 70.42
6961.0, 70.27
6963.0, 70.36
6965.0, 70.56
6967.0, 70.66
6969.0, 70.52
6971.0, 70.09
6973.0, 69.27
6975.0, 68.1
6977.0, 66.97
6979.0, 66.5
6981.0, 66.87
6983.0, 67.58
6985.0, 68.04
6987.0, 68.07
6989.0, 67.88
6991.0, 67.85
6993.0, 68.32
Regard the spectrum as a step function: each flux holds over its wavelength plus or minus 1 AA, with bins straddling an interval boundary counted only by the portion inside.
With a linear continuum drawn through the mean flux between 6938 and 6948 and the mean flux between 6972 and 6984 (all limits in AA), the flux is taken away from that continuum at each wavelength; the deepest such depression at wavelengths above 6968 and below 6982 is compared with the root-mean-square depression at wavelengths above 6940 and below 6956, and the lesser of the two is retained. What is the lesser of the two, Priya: 1.0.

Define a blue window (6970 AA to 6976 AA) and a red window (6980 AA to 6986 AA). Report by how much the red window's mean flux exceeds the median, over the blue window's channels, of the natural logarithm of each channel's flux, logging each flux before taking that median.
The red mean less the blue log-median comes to 63.26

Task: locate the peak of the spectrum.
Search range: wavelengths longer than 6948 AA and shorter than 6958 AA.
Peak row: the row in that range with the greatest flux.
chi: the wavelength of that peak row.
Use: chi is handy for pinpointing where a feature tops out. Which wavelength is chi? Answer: 6953.0 AA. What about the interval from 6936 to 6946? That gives 6945.0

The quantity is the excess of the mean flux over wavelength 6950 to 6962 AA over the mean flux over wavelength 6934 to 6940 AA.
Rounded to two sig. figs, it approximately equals 1.4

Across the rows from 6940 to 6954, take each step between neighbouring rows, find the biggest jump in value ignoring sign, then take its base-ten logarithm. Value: -0.17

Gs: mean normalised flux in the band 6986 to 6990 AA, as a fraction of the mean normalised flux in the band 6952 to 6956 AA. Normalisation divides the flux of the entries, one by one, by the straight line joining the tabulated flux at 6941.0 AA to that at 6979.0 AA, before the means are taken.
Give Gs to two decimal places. 0.99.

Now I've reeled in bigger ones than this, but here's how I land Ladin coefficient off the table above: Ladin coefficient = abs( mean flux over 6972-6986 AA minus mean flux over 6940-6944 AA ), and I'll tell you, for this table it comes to 1.3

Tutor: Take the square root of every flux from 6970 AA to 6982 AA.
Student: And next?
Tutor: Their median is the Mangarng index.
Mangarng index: 8.22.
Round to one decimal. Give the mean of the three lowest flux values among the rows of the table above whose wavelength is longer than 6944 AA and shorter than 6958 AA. 70.2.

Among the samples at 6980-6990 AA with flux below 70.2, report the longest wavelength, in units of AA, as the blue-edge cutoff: 6989.0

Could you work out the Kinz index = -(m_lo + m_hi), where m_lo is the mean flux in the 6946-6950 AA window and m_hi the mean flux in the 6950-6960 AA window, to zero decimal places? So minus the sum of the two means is -141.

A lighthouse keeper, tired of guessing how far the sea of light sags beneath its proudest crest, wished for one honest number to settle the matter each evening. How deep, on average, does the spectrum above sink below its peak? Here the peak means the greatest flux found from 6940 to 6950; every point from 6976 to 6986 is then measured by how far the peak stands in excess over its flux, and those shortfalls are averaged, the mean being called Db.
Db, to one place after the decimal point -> 3.6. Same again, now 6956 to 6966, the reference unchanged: 0.3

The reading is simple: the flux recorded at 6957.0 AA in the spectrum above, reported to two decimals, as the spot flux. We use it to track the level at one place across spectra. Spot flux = 70.72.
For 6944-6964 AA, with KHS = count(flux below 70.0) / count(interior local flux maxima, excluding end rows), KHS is 1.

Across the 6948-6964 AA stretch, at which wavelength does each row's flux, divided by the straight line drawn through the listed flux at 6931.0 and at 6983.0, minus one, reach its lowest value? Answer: 6961.0 AA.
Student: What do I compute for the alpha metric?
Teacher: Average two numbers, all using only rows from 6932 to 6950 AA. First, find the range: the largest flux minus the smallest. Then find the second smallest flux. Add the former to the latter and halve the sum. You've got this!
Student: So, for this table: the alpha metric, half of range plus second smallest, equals 35.5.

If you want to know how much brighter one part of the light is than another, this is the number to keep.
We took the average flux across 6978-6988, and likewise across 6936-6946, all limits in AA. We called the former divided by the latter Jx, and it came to 0.97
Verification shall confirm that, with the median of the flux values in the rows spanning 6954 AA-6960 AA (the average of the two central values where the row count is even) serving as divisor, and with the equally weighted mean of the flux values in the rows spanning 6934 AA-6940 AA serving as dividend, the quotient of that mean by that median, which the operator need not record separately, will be 0.98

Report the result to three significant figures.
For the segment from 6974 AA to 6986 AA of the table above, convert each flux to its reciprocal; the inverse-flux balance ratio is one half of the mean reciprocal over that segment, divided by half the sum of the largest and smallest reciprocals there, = 0.500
